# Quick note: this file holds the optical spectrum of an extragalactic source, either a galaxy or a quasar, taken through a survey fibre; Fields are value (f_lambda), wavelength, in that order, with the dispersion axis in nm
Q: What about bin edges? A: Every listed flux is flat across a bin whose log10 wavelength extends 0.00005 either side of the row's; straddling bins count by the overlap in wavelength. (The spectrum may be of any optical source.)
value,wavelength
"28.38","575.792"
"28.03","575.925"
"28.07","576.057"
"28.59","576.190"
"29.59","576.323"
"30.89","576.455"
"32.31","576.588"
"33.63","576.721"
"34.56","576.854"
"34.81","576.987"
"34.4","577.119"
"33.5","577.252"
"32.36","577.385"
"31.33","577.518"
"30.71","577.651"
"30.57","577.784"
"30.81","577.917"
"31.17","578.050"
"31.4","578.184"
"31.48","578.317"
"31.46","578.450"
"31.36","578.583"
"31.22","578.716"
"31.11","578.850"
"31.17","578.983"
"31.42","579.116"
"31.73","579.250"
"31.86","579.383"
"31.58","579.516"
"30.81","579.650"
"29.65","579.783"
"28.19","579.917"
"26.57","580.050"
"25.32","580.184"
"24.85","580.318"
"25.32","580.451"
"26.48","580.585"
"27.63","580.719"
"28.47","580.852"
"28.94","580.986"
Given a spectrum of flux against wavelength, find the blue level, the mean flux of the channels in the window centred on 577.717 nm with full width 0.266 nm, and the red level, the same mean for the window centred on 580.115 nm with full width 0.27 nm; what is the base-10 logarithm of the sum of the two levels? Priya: 1.75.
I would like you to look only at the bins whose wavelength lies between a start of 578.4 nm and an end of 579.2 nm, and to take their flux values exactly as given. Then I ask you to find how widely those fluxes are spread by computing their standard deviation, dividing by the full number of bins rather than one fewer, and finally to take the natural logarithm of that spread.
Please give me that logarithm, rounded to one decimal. -2.0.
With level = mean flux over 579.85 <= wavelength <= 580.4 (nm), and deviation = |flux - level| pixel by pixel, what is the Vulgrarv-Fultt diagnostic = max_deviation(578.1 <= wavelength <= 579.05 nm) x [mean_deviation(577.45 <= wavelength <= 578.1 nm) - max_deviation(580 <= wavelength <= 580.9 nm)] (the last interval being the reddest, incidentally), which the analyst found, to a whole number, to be 13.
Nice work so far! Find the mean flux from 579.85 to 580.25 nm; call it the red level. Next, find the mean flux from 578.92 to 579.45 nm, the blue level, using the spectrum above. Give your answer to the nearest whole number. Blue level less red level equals 5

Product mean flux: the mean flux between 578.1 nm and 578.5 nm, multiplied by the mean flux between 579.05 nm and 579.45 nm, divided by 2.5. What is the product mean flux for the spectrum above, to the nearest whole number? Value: 398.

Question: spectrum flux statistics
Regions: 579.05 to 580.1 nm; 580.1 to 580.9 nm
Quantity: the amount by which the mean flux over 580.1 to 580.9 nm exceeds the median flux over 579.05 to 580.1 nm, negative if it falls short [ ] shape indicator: -4.8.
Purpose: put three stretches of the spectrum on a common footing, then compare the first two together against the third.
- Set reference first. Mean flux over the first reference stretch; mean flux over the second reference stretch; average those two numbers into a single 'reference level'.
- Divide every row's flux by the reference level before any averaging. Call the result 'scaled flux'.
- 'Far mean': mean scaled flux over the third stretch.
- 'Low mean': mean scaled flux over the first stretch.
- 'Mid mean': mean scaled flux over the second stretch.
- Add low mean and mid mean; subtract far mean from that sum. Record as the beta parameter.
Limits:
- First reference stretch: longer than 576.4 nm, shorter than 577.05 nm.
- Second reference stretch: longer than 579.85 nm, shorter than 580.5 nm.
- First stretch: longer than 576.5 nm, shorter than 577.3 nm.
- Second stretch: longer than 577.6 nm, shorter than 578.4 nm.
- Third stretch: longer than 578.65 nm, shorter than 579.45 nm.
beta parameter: 1.13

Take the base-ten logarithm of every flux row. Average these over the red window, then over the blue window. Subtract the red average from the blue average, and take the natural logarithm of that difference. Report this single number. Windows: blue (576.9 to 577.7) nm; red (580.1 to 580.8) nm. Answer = -2.3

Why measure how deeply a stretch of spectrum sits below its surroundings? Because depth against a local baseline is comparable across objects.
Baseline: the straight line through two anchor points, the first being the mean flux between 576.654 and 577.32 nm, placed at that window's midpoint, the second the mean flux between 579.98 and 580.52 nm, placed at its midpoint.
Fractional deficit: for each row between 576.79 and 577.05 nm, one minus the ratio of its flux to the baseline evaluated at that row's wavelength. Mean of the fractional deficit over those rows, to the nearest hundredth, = -0.01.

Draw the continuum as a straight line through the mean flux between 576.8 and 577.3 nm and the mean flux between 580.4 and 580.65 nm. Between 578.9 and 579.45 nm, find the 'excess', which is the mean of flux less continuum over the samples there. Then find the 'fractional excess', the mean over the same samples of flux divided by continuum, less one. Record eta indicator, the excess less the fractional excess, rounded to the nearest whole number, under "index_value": 2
